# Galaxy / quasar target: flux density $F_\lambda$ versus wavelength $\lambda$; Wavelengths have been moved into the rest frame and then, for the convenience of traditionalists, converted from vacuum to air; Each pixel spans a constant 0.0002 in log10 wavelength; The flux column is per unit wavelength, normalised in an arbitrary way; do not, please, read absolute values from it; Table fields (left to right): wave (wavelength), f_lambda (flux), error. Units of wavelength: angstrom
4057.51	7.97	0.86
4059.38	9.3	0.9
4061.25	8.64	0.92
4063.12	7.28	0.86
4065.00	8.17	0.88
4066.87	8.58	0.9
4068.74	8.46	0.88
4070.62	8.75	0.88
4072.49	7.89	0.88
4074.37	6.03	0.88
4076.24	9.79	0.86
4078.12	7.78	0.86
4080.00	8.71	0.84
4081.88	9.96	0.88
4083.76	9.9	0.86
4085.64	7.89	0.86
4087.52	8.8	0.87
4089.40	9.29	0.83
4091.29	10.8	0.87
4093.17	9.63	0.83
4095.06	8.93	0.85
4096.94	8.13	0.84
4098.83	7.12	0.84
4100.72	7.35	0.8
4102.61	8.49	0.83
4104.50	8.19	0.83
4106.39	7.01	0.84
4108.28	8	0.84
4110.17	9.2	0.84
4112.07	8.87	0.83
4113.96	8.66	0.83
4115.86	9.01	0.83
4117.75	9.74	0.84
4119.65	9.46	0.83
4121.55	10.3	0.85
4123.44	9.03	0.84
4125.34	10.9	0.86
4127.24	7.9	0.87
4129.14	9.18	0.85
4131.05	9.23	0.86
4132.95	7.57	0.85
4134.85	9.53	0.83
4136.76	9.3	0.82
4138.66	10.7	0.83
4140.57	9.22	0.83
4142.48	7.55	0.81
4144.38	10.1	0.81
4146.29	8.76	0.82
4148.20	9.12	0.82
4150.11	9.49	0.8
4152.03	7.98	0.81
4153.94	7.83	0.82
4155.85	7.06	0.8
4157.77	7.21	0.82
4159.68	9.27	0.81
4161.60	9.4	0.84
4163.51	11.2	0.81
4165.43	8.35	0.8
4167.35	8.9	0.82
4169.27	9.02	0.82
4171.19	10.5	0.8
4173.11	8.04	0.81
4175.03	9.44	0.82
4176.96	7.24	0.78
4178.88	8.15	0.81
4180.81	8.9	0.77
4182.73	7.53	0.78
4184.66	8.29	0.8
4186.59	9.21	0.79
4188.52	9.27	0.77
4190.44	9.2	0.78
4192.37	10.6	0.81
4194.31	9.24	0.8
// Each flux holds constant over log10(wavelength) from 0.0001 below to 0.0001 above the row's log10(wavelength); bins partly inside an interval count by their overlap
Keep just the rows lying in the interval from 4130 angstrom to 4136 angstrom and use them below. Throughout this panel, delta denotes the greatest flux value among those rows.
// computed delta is 9.53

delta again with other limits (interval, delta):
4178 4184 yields 8.9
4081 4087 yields 9.96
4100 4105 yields 8.49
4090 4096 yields 10.8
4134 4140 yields 10.7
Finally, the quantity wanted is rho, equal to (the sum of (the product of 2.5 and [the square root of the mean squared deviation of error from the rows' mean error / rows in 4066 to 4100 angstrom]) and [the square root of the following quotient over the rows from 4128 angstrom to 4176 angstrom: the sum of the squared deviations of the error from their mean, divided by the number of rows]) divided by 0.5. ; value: 0.129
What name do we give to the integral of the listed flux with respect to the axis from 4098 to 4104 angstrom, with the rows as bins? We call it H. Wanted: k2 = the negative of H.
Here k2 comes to -46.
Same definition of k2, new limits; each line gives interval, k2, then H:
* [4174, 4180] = -50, 49.7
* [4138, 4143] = -46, 46.0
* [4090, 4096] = -59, 58.5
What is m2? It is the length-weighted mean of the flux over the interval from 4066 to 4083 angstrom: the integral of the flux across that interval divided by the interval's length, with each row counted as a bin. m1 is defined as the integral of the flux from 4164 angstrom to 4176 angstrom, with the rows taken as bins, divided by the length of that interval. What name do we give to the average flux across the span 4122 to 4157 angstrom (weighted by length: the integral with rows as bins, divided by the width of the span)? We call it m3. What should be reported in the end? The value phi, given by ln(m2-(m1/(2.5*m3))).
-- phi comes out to 2.09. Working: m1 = 9.12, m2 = 8.5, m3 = 8.9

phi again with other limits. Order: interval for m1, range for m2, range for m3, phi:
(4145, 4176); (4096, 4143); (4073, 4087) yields 2.13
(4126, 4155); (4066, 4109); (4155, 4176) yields 2.09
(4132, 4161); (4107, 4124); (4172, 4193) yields 2.16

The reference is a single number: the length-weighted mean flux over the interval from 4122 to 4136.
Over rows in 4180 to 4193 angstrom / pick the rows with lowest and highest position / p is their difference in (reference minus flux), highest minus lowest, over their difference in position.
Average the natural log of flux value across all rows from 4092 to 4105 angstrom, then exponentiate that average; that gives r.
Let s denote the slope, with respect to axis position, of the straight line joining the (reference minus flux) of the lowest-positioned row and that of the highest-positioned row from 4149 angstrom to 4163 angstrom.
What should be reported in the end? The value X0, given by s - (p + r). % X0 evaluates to -8.1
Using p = -0.15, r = 8.2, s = 0.01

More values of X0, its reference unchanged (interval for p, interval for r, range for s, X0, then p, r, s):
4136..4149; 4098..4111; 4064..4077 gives -8.0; 0.02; 7.9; -0.14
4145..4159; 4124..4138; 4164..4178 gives -9.1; 0.14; 9.0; 0.10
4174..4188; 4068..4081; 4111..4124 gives -8.2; 0.02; 8.1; -0.01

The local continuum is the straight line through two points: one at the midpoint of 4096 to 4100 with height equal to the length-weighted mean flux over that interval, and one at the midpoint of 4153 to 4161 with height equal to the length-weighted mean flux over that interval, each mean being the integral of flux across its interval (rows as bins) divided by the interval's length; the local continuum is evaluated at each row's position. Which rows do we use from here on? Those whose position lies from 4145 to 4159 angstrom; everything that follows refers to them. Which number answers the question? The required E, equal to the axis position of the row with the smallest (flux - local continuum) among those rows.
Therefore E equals 4155.85 angstrom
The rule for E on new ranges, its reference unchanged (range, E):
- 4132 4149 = 4142.48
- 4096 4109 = 4106.39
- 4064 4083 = 4074.37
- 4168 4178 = 4176.96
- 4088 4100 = 4098.83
